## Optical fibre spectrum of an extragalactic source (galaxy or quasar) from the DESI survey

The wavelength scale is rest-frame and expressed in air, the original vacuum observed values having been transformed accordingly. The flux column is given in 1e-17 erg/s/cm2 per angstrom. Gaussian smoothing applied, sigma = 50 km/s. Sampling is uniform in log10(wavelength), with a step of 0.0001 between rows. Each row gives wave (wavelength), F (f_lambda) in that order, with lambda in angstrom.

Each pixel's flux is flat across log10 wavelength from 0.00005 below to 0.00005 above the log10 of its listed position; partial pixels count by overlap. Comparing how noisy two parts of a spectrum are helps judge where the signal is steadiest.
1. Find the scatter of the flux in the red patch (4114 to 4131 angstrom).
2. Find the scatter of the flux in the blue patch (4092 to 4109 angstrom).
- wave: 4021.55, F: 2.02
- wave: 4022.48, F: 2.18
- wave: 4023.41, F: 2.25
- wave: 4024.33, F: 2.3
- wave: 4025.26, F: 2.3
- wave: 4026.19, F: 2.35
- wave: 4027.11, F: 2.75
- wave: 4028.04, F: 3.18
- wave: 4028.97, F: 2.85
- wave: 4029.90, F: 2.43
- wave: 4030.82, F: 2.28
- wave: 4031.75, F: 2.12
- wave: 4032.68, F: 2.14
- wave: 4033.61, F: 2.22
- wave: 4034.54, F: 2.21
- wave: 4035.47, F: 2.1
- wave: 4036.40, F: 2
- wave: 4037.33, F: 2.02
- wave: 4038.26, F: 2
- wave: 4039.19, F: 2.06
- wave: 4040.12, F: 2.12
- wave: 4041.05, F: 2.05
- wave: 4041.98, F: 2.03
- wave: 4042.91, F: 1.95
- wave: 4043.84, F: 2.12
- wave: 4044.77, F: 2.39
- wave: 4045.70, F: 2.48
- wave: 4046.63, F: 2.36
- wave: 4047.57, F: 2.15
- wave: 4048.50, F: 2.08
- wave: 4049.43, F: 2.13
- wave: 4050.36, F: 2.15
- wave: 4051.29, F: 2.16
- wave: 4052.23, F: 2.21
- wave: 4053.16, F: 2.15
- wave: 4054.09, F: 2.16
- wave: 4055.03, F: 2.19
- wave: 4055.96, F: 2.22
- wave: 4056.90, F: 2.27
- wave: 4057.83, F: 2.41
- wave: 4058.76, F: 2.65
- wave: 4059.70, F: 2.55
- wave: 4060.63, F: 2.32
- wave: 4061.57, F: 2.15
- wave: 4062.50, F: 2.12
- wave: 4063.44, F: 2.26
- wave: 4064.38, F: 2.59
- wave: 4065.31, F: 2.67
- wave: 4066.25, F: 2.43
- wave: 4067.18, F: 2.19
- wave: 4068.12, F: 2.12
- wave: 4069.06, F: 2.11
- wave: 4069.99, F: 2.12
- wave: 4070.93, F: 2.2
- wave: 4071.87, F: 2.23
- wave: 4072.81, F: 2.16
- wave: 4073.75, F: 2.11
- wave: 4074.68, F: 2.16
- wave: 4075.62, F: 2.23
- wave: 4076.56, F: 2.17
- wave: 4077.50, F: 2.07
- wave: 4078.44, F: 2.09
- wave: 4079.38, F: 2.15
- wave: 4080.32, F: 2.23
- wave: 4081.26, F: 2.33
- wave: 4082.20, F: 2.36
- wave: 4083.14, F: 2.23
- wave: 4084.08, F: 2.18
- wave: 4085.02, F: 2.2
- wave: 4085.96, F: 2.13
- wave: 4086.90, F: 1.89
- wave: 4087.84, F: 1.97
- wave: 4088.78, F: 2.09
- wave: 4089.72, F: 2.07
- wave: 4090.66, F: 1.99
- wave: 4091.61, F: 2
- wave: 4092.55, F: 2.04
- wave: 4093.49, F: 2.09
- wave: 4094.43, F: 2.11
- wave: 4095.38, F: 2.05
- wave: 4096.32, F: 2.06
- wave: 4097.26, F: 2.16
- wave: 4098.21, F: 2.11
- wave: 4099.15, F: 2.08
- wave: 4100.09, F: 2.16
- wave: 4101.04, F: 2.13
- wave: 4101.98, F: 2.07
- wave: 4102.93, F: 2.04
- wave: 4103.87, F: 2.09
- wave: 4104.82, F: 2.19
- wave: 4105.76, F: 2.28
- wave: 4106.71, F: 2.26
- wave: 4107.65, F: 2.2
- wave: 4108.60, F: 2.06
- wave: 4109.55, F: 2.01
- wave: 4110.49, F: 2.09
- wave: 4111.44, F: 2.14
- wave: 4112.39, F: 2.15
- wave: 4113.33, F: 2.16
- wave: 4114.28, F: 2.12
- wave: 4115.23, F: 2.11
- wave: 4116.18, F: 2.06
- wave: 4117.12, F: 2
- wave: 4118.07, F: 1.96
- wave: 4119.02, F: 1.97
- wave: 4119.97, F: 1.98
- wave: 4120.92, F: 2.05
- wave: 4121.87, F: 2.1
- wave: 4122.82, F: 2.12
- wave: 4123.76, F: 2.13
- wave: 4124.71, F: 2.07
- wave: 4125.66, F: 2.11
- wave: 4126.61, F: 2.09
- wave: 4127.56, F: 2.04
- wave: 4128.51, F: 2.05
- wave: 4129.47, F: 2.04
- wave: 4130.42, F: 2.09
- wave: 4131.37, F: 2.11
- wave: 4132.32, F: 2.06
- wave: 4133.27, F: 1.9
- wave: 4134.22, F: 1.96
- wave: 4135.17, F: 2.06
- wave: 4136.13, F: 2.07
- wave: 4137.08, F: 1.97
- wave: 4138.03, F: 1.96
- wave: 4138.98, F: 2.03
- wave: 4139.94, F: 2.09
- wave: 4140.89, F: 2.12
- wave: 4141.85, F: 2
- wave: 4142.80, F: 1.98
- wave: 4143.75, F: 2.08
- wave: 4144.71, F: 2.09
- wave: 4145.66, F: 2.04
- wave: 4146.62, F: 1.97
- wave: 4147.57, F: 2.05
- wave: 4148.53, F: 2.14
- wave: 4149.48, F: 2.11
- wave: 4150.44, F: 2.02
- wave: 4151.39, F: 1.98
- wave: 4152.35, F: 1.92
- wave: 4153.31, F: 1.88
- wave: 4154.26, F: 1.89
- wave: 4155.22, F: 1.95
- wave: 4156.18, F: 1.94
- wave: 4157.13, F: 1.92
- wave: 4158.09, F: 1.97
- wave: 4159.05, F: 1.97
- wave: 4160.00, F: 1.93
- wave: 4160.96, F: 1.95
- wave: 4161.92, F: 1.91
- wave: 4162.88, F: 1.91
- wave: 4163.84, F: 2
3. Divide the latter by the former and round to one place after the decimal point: 1.4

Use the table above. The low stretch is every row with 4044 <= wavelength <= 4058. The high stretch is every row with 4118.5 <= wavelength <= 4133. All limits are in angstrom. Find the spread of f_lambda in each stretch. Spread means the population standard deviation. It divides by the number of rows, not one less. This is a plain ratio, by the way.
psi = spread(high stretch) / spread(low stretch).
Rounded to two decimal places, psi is 0.40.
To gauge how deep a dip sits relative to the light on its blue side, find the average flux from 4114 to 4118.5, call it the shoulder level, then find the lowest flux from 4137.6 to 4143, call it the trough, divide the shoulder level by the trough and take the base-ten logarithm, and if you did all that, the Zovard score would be 0.019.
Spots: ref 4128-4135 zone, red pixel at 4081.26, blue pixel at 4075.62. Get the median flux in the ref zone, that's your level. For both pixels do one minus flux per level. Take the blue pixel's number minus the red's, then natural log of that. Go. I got -3.0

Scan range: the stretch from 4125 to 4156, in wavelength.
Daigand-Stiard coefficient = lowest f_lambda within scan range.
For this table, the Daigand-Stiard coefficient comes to 1.88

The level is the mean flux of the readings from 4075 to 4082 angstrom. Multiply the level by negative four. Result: -8.7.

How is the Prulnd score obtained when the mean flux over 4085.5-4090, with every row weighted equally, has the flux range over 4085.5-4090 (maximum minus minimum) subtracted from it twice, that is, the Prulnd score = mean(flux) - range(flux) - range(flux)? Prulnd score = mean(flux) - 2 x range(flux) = 1.55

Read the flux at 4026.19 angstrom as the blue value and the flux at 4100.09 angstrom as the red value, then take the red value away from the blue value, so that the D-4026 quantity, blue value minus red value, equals 0.19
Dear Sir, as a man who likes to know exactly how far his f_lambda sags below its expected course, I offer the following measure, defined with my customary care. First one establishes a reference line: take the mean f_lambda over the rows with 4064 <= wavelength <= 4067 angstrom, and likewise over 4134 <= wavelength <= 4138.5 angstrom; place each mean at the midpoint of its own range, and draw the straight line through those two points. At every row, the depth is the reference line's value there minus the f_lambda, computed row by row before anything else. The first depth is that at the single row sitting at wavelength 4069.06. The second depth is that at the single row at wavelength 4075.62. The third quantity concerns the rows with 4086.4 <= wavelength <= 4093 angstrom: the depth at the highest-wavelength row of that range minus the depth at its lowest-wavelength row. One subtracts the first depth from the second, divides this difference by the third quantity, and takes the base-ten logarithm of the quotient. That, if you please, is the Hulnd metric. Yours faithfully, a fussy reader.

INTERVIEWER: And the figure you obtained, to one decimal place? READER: -0.1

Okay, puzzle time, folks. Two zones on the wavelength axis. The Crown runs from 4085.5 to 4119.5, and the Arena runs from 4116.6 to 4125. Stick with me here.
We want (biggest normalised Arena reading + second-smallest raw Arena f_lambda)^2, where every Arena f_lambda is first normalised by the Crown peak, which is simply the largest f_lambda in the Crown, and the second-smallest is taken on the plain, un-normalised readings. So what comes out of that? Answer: 8.4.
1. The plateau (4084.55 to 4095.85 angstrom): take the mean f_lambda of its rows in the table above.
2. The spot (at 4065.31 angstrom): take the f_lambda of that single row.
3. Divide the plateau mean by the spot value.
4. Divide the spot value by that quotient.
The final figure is 3.473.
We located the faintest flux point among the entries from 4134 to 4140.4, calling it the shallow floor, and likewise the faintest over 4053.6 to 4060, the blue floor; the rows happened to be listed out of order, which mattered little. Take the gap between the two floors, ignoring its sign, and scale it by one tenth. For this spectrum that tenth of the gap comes 0.020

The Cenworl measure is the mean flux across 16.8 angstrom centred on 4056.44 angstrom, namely 2.26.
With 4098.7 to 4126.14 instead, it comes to 2.10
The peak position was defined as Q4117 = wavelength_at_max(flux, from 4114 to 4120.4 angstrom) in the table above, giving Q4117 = 4114.28 angstrom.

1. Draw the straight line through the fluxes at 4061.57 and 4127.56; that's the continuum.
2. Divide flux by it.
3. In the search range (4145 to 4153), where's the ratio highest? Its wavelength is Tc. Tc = 4148.53 angstrom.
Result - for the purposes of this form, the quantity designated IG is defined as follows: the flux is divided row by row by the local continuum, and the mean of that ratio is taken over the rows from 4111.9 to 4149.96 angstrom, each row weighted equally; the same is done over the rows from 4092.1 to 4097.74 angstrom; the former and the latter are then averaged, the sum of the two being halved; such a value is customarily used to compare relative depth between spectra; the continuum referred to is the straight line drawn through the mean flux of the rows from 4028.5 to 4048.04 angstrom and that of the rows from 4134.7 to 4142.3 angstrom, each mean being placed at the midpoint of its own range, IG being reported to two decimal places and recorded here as 1.00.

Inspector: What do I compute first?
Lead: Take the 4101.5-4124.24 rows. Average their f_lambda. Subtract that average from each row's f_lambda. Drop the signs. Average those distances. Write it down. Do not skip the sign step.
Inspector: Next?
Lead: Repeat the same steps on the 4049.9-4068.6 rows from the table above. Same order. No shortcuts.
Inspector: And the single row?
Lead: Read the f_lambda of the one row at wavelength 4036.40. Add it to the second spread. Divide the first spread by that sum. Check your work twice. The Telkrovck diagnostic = 0.031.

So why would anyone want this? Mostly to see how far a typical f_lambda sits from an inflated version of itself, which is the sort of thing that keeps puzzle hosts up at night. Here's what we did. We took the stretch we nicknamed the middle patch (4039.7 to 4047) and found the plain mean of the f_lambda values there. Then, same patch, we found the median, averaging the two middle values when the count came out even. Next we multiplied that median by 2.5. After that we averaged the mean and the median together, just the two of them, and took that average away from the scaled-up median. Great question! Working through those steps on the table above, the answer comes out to 3.15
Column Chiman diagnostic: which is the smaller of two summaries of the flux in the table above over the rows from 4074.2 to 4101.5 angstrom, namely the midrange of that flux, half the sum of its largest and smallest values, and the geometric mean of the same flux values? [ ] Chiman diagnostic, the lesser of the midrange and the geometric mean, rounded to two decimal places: 2.12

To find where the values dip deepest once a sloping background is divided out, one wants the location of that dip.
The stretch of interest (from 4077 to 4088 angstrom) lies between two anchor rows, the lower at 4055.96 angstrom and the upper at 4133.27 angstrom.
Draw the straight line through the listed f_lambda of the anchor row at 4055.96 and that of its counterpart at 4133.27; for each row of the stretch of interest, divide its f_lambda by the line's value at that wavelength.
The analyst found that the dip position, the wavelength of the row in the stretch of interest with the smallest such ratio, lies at 4086.90 angstrom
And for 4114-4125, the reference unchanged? 4118.07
